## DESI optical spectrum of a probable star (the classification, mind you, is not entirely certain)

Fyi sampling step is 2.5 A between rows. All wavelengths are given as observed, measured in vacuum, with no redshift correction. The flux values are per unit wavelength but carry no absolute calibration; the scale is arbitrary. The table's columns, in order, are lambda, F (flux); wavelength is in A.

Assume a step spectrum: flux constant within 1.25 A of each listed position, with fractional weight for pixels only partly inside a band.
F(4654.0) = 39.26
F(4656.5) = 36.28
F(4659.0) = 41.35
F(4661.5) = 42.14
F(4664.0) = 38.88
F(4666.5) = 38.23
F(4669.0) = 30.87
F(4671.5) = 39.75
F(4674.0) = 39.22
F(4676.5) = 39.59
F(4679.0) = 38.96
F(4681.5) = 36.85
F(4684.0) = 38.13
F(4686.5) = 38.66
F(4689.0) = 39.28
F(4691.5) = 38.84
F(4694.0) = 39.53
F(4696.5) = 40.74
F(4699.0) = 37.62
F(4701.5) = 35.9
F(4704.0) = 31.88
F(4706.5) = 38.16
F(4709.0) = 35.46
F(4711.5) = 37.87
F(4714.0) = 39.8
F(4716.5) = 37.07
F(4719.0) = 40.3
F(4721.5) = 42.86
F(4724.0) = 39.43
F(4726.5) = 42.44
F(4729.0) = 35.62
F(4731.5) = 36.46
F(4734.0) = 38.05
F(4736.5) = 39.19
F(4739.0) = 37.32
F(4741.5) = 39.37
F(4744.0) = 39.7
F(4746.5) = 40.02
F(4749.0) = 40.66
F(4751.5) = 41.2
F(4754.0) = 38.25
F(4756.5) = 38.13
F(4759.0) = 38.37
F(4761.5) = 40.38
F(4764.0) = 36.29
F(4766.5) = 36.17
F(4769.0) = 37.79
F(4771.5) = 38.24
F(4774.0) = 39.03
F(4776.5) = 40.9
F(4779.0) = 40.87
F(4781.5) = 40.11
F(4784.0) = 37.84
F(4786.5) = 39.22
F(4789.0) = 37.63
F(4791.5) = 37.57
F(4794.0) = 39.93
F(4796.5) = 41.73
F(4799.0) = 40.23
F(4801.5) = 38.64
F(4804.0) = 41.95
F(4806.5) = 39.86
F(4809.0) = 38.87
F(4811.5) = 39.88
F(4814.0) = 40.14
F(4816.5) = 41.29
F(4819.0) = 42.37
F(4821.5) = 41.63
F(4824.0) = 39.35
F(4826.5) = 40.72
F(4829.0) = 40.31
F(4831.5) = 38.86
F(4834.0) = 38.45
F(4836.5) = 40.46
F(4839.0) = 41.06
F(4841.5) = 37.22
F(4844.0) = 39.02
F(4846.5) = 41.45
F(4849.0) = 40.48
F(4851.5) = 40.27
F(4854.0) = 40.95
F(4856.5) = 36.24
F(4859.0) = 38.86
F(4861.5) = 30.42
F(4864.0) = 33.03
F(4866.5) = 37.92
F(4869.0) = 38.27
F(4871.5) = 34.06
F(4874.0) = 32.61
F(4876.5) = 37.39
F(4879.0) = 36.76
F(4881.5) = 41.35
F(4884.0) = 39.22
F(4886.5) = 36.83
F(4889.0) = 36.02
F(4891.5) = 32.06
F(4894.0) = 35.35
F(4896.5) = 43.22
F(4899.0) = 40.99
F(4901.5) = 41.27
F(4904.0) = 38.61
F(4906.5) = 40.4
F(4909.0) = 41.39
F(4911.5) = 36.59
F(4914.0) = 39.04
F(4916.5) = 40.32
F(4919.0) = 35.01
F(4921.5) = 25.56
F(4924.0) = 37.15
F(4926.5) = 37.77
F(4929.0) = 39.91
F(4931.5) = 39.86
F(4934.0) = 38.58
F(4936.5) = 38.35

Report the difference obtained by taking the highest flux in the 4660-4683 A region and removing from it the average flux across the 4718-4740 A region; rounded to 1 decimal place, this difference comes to 3.1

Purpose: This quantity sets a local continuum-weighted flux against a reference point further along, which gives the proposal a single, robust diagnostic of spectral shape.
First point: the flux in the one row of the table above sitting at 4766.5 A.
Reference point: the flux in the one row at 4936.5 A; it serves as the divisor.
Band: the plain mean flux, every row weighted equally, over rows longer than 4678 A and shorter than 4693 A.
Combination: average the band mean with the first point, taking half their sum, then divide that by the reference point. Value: 0.973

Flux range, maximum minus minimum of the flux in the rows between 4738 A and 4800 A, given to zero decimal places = 6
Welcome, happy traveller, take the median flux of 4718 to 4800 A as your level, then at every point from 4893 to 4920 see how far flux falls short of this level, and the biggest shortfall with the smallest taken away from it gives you 8.2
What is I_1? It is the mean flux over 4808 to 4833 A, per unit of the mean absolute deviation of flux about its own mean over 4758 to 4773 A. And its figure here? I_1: 36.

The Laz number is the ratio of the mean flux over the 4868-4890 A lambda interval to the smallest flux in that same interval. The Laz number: 1.13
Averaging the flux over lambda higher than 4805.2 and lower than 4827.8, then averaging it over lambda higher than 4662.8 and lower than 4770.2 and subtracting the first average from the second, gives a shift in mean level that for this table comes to -2.1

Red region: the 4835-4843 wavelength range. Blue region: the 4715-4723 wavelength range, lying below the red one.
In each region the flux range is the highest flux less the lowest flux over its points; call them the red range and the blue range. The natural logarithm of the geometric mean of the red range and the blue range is 1.6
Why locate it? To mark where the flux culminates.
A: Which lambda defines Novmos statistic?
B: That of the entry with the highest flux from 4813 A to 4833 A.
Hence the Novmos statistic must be 4819.0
